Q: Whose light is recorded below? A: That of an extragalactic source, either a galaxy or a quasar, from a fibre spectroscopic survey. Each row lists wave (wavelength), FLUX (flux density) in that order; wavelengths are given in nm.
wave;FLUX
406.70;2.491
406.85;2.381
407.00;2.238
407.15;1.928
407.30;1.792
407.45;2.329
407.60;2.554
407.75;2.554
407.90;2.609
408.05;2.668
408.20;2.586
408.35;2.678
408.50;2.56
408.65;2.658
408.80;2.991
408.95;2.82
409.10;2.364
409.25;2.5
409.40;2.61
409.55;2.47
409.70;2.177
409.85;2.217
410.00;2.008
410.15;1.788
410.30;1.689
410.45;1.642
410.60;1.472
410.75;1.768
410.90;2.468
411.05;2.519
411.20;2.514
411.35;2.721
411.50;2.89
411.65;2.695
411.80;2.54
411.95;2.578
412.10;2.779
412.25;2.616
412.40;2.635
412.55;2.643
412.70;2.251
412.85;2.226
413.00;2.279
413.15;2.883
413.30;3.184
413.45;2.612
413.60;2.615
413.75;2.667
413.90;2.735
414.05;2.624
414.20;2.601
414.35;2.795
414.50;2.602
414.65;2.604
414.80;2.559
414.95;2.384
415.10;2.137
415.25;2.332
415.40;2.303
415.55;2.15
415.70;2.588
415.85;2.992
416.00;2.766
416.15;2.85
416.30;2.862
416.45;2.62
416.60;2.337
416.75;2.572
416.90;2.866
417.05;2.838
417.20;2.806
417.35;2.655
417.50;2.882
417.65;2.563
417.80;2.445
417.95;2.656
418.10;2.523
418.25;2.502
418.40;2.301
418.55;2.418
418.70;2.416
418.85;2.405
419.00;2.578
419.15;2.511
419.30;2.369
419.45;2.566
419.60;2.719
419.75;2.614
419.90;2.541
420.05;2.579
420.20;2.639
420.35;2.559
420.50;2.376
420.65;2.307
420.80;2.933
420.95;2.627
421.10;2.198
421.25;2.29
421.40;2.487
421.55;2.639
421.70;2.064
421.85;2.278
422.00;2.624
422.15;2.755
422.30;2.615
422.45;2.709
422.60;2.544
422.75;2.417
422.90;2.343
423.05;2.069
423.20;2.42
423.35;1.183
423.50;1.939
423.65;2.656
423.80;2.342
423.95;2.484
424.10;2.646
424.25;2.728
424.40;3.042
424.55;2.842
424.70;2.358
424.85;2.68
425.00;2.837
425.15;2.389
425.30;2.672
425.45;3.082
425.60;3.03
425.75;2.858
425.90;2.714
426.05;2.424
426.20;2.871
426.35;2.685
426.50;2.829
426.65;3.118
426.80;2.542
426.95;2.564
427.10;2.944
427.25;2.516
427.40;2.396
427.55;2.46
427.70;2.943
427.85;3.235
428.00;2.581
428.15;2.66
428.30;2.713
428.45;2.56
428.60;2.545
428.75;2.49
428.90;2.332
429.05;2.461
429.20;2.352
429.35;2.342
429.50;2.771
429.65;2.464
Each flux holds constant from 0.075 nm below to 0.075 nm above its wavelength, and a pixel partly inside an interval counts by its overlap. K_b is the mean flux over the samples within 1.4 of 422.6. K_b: 2.36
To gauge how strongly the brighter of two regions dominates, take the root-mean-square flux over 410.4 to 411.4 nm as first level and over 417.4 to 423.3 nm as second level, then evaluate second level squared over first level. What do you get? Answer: 2.84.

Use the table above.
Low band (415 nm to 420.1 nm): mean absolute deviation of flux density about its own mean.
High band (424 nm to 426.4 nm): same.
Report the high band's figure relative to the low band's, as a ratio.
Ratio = 1.0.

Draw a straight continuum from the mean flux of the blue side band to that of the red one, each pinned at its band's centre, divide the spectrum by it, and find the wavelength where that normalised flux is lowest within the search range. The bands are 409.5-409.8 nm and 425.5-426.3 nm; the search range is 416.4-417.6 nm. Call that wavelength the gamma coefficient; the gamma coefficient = 416.60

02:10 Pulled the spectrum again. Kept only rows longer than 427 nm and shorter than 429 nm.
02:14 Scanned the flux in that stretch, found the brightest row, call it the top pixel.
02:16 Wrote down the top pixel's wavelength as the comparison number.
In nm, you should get 427.85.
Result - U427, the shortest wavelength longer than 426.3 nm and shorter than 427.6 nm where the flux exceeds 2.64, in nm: 426.35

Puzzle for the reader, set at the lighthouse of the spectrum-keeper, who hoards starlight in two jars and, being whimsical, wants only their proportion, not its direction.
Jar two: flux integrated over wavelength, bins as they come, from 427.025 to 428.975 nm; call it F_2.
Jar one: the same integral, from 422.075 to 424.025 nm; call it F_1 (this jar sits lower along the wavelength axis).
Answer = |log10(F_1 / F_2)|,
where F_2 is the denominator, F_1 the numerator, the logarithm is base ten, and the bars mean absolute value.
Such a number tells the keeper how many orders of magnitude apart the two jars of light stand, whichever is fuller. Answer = 0.052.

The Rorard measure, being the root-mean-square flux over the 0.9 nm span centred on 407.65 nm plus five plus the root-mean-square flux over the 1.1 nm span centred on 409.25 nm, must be 10.0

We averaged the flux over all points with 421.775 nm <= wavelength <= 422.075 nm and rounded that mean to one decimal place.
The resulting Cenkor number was 2.5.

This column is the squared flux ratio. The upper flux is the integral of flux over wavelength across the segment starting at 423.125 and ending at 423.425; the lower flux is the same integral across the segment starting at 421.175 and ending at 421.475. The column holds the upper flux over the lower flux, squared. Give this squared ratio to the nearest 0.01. 0.57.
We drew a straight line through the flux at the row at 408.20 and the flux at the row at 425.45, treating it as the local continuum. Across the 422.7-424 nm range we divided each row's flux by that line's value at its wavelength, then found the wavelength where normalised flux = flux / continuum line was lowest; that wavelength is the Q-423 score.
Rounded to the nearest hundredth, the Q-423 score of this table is 423.35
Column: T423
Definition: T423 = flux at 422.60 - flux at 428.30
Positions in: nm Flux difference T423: -0.2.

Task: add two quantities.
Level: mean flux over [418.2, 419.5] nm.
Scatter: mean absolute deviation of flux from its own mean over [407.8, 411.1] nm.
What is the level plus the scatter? 2.80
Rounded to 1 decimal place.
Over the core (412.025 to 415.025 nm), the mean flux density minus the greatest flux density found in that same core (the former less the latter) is -0.6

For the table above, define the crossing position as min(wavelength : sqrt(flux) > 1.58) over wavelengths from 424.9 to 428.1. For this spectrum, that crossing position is 425.00 nm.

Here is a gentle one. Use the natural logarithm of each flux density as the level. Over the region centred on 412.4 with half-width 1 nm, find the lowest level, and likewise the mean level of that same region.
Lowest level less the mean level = -0.16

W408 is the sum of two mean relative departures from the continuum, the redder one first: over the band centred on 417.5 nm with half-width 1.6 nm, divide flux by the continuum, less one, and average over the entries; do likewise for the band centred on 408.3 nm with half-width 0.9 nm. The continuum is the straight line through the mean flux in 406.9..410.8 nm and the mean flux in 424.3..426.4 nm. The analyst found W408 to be 0.18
